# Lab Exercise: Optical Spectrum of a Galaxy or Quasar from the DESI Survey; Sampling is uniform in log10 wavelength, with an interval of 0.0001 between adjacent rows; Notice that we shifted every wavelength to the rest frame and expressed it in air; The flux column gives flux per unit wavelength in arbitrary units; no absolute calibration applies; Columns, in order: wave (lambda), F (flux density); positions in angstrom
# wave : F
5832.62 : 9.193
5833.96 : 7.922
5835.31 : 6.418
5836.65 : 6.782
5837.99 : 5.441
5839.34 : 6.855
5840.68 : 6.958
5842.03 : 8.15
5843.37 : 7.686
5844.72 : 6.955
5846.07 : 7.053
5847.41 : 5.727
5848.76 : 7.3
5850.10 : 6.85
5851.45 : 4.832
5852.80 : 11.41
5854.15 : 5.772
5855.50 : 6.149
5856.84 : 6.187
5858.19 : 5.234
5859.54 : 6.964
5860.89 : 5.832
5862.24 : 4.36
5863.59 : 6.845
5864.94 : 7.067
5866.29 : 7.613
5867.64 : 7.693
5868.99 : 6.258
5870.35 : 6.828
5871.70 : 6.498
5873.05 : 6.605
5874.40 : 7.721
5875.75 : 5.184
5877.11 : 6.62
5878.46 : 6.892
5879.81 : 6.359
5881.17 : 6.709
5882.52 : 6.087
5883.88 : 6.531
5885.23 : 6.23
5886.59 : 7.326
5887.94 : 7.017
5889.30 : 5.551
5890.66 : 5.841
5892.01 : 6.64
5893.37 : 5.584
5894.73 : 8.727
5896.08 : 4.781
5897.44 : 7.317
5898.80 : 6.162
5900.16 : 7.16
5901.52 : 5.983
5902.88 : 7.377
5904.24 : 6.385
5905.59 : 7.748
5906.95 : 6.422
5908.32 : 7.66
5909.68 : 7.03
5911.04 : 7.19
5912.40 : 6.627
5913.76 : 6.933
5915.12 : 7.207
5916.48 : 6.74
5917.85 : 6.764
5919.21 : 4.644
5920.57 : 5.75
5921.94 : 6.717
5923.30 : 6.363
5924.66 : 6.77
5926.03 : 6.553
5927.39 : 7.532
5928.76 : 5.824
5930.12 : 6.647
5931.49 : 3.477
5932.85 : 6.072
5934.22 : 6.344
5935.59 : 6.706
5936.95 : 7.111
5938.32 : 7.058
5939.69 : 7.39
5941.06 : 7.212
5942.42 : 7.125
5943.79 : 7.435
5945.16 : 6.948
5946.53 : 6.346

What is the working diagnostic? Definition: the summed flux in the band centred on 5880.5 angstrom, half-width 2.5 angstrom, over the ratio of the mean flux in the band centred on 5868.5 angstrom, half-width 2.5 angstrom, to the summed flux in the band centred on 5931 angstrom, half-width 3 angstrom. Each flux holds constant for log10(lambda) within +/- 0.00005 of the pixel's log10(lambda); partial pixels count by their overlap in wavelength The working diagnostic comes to 81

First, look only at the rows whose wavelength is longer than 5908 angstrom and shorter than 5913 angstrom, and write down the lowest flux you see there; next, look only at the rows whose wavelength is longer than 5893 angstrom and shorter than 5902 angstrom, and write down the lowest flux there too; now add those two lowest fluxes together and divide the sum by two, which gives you 5.70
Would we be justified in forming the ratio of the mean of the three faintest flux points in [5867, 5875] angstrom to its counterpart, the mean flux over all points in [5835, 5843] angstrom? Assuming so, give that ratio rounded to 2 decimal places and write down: 0.95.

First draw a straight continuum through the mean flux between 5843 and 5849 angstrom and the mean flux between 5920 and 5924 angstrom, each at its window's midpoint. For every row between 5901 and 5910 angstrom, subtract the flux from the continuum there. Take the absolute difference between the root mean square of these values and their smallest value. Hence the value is 2.16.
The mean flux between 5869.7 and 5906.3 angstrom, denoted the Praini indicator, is 6.59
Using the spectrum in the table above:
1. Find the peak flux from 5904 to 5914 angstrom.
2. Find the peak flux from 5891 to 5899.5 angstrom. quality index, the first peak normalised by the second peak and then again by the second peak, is 0.102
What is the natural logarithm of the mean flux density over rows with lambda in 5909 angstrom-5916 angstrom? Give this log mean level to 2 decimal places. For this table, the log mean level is 1.95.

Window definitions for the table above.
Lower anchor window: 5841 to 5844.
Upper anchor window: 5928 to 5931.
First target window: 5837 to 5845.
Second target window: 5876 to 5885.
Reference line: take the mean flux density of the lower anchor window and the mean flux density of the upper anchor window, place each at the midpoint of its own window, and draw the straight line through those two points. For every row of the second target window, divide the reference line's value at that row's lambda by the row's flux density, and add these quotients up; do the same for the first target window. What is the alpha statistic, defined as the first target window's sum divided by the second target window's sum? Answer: 1.05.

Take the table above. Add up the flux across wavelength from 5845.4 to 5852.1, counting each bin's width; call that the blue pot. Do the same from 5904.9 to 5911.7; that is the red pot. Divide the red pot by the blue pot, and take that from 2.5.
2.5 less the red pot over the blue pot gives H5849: 1.35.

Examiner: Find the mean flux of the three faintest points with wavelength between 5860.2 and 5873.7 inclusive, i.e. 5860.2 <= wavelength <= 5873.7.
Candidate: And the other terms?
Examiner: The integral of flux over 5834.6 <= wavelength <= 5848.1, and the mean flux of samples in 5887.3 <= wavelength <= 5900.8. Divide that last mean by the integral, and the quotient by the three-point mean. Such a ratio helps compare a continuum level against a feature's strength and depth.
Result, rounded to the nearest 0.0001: 0.0129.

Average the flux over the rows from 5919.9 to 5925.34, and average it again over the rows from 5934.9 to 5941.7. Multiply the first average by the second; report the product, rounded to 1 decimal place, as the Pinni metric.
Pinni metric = 45.4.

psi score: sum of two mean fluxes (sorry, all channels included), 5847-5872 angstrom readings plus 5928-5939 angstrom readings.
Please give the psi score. 12.8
